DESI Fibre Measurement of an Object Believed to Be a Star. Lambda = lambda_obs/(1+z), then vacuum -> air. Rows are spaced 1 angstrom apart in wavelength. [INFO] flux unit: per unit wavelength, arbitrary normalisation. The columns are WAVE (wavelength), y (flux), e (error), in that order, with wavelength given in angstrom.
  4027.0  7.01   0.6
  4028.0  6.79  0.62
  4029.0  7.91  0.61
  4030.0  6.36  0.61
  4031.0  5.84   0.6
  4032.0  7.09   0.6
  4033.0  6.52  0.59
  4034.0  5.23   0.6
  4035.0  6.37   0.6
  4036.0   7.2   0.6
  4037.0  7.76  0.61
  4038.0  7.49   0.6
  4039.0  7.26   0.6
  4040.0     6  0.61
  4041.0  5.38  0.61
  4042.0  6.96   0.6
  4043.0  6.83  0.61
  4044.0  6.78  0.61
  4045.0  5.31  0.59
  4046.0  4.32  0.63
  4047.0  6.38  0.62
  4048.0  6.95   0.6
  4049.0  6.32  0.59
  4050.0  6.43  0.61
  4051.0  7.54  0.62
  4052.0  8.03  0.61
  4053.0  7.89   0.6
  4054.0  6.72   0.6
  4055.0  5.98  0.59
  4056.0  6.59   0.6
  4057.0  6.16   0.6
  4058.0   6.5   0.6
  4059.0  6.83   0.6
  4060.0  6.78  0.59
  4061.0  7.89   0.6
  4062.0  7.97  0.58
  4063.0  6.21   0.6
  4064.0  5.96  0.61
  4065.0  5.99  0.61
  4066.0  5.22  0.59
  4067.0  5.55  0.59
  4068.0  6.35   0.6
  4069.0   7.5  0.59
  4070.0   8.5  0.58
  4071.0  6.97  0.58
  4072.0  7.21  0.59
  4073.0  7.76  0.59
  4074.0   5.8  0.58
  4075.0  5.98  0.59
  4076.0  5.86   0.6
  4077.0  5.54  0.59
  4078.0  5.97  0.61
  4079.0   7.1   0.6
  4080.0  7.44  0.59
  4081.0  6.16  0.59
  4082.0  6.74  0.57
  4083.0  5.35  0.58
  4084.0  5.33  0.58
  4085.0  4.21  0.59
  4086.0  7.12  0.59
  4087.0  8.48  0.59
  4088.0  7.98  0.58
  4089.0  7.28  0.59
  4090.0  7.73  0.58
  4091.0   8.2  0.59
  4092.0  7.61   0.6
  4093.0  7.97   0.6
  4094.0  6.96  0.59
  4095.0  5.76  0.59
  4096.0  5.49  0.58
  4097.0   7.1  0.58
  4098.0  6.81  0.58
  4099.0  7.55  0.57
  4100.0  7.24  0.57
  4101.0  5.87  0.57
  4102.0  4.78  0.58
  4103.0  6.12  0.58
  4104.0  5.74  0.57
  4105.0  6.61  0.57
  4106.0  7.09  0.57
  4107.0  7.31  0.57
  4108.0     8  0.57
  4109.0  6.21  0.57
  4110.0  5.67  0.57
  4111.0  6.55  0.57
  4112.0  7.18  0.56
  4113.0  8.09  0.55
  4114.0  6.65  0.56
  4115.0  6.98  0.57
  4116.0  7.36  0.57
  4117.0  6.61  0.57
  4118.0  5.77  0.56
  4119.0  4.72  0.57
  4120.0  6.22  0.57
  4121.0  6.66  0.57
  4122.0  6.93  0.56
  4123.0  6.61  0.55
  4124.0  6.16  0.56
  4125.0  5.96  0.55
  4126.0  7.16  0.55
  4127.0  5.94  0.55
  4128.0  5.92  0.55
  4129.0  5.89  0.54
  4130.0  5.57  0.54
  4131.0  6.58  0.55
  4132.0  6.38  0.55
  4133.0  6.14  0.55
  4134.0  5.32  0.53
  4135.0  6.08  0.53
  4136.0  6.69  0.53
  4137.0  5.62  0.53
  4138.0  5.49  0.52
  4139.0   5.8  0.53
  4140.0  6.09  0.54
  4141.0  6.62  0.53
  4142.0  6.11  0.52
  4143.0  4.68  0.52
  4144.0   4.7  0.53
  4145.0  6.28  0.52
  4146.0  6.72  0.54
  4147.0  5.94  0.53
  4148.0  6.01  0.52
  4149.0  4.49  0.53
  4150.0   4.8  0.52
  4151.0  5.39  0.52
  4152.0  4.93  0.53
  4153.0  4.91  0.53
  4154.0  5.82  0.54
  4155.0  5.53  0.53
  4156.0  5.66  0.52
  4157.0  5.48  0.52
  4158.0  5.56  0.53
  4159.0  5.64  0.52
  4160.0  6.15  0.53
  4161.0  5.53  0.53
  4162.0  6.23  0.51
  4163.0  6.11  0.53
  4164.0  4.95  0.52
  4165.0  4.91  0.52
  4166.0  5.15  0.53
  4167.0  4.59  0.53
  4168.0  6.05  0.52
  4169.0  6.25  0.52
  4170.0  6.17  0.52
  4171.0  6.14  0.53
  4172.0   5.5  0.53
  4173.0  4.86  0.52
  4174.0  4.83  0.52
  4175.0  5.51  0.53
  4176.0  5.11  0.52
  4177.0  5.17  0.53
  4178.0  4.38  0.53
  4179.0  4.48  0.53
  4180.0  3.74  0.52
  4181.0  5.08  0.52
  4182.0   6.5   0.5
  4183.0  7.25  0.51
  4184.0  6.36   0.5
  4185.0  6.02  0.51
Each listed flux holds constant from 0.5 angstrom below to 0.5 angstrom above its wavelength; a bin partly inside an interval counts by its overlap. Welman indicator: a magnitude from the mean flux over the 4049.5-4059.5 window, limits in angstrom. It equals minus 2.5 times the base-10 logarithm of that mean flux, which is -2.09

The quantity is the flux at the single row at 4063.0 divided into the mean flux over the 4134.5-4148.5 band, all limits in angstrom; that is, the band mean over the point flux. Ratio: 0.95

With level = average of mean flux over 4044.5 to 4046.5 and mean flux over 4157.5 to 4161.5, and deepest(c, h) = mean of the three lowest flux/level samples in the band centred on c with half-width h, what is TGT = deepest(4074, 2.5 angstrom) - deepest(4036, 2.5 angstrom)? -0.073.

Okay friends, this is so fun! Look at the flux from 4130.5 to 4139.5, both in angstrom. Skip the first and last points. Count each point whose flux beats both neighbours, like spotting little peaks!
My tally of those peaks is 1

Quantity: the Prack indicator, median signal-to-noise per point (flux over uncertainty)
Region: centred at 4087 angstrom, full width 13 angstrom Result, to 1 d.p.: 12.3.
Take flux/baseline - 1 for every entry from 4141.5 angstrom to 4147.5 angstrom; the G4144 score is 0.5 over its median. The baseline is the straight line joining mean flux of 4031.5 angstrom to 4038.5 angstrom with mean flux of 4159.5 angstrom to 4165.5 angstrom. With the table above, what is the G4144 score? 14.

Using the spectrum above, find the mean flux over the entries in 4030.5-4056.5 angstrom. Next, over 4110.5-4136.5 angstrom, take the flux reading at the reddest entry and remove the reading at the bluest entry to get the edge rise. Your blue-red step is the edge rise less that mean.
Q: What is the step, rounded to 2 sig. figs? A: -6.4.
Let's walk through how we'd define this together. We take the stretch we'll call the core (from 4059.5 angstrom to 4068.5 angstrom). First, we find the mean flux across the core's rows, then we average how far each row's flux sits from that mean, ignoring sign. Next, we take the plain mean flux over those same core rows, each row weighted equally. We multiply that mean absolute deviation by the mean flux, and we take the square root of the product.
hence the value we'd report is 2.2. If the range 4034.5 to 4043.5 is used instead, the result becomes 2.0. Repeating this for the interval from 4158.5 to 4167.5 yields 1.7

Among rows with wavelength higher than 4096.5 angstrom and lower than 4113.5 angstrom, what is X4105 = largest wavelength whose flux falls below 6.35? 4110.0 angstrom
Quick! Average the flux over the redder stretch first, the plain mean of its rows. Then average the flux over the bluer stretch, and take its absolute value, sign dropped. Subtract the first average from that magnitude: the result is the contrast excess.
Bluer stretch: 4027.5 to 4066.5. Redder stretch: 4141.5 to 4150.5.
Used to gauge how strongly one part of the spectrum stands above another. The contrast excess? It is 1.08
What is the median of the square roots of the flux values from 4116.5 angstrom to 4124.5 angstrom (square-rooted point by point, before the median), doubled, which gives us 5.1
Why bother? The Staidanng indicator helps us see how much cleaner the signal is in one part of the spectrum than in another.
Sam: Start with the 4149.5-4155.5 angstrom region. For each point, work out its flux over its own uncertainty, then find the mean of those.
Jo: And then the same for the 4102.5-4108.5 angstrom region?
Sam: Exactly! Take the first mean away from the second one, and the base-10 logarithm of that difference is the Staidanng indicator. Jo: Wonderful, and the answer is 0.3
